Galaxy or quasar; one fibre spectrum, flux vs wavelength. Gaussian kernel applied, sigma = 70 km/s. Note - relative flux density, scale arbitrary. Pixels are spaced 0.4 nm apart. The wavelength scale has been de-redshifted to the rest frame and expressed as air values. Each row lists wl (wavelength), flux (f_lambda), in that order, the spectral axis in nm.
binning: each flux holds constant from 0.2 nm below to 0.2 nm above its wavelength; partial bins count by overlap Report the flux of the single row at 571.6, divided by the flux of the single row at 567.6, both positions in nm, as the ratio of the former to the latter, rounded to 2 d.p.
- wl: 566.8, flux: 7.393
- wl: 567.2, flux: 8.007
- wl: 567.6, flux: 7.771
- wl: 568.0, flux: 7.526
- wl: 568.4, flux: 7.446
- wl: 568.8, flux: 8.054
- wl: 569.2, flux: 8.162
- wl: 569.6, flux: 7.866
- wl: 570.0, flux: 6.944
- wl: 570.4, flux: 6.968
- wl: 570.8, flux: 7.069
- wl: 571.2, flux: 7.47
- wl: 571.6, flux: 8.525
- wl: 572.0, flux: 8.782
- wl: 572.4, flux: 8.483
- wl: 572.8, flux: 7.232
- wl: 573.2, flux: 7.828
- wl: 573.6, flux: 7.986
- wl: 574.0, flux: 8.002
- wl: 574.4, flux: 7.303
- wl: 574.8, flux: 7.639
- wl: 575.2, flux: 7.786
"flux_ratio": 1.10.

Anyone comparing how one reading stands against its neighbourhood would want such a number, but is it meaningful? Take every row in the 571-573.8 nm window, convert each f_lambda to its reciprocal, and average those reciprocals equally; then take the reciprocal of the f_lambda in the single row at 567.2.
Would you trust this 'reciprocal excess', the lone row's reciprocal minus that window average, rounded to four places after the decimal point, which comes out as 0.0000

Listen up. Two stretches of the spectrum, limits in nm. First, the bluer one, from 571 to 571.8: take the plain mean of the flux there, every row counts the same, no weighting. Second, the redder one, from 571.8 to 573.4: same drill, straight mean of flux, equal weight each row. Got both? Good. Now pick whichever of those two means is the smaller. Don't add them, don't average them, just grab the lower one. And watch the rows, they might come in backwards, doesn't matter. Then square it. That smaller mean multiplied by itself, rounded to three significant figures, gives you 64.0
